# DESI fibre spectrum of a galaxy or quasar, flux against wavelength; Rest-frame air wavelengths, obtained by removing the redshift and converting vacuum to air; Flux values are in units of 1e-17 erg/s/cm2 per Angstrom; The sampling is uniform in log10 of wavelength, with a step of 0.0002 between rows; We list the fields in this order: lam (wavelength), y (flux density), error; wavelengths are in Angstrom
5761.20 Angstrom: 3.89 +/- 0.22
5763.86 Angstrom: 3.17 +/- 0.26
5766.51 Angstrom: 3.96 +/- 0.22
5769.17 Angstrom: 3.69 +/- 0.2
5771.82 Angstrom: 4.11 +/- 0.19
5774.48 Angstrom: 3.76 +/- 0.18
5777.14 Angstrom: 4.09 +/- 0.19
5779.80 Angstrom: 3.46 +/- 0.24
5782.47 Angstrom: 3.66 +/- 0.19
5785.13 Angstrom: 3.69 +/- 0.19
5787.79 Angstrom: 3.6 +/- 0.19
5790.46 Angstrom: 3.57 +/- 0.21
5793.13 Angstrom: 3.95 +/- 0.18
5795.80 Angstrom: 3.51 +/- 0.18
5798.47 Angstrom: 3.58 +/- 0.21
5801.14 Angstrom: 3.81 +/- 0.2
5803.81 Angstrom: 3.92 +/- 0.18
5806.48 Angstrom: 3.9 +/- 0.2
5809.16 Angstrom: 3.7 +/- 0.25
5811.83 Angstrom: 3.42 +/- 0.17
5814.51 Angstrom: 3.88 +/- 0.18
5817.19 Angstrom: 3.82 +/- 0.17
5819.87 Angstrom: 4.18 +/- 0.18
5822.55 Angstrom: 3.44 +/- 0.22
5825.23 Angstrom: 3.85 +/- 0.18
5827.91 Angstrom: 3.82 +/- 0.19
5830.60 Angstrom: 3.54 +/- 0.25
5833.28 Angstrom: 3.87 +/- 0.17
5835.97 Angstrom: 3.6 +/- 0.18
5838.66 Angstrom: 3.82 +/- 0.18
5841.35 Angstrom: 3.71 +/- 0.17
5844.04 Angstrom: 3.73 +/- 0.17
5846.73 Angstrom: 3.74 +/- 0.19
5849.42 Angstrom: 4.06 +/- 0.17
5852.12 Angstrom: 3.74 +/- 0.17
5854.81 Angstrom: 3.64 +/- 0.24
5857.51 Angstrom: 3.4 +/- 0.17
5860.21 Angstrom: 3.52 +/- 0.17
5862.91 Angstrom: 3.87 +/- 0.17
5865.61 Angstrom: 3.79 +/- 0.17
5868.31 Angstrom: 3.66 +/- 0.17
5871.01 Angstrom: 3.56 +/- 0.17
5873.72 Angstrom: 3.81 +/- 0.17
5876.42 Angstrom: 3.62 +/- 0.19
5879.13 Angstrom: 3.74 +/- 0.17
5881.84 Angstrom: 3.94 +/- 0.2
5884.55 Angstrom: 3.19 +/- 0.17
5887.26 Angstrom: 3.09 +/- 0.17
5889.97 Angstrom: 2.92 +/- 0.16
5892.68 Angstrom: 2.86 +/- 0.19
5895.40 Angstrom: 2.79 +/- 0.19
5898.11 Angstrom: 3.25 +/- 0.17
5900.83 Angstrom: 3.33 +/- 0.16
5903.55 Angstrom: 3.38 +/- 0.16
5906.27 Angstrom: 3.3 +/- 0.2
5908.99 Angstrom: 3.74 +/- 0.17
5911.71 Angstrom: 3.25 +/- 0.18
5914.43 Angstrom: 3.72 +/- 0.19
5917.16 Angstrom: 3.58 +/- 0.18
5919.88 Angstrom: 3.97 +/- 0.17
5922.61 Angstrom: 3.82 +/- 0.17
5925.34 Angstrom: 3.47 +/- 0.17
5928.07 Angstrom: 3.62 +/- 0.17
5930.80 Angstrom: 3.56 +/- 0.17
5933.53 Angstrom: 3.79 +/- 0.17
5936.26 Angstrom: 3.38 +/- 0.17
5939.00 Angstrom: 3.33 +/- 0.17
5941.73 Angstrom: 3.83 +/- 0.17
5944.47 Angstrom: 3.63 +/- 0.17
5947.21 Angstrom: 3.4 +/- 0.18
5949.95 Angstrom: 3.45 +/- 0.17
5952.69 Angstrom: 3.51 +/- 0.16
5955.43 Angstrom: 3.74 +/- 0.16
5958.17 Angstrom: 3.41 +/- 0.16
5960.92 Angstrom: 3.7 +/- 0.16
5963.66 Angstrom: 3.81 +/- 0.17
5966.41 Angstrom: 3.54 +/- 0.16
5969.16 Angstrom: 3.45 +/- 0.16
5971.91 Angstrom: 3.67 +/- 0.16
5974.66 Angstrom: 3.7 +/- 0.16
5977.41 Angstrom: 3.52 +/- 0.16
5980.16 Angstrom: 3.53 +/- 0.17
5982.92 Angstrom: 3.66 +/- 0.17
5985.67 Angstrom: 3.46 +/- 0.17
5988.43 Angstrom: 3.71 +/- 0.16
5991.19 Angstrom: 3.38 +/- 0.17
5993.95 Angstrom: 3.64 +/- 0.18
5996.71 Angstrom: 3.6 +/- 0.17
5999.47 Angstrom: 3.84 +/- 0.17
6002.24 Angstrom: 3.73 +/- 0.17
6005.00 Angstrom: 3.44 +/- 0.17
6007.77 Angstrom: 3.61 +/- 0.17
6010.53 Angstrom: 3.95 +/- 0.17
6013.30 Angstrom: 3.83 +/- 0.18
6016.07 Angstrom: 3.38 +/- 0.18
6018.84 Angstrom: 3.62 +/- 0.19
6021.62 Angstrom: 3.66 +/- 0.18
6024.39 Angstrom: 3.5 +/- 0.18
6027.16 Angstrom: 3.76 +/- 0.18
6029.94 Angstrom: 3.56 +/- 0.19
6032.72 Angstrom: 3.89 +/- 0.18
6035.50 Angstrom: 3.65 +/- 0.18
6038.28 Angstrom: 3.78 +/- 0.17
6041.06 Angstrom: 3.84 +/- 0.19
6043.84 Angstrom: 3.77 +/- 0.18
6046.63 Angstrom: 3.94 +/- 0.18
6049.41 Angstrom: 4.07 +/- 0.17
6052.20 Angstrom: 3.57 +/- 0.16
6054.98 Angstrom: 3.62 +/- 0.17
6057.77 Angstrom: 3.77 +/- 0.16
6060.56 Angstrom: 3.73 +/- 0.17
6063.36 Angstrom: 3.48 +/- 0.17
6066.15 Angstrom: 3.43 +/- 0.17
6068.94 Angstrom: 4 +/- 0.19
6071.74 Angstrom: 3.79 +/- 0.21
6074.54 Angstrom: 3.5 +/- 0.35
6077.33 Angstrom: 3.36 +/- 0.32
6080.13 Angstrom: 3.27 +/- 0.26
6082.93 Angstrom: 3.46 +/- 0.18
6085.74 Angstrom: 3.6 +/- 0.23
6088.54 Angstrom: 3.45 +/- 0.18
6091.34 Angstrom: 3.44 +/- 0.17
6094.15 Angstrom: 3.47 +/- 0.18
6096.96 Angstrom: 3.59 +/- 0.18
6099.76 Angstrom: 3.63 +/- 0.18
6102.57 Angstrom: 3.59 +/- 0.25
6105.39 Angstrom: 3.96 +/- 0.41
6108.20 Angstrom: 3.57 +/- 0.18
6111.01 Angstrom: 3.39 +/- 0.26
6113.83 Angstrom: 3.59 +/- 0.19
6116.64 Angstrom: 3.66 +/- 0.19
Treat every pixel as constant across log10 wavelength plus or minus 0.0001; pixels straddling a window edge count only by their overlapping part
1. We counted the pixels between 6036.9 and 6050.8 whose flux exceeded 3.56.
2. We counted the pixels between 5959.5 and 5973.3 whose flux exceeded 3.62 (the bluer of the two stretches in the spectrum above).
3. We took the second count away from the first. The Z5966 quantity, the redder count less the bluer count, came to 2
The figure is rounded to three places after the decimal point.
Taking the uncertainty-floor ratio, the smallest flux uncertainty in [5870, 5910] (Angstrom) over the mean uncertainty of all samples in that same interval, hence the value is 0.909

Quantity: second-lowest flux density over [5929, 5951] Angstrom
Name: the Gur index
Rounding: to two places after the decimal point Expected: 3.38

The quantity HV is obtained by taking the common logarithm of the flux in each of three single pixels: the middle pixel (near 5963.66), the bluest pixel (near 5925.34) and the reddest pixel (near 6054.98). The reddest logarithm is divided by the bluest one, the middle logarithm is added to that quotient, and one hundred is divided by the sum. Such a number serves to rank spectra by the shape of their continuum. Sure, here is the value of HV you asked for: 61.9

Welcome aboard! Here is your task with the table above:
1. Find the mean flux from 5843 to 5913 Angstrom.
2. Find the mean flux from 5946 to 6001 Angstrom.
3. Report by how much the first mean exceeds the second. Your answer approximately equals -0.09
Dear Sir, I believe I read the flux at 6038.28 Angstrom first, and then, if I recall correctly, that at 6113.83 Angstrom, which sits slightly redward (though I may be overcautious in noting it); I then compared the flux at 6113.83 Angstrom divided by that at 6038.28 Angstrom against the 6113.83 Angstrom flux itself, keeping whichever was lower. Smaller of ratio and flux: 0.95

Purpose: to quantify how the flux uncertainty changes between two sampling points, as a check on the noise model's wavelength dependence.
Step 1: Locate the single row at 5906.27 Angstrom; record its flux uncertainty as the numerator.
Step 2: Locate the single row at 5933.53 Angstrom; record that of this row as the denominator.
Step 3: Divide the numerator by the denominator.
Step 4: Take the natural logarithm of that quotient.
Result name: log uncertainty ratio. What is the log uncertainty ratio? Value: 0.16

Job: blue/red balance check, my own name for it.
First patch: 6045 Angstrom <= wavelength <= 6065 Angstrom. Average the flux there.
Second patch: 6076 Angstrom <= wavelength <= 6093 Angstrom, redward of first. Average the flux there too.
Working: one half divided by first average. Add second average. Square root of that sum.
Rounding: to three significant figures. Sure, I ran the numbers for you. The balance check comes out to 1.89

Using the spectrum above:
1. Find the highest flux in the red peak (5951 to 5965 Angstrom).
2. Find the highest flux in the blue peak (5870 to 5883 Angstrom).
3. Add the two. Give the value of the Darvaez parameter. 7.75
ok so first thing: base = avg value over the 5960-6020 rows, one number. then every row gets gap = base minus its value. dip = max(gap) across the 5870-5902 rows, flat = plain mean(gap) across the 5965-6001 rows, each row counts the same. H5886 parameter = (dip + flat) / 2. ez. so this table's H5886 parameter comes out 0.43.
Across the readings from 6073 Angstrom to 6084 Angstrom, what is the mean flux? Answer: 3.40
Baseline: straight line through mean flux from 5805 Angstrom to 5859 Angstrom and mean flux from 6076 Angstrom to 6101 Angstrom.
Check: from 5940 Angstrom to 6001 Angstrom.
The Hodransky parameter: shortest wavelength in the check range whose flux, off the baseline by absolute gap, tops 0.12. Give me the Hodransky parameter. 5941.73 Angstrom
